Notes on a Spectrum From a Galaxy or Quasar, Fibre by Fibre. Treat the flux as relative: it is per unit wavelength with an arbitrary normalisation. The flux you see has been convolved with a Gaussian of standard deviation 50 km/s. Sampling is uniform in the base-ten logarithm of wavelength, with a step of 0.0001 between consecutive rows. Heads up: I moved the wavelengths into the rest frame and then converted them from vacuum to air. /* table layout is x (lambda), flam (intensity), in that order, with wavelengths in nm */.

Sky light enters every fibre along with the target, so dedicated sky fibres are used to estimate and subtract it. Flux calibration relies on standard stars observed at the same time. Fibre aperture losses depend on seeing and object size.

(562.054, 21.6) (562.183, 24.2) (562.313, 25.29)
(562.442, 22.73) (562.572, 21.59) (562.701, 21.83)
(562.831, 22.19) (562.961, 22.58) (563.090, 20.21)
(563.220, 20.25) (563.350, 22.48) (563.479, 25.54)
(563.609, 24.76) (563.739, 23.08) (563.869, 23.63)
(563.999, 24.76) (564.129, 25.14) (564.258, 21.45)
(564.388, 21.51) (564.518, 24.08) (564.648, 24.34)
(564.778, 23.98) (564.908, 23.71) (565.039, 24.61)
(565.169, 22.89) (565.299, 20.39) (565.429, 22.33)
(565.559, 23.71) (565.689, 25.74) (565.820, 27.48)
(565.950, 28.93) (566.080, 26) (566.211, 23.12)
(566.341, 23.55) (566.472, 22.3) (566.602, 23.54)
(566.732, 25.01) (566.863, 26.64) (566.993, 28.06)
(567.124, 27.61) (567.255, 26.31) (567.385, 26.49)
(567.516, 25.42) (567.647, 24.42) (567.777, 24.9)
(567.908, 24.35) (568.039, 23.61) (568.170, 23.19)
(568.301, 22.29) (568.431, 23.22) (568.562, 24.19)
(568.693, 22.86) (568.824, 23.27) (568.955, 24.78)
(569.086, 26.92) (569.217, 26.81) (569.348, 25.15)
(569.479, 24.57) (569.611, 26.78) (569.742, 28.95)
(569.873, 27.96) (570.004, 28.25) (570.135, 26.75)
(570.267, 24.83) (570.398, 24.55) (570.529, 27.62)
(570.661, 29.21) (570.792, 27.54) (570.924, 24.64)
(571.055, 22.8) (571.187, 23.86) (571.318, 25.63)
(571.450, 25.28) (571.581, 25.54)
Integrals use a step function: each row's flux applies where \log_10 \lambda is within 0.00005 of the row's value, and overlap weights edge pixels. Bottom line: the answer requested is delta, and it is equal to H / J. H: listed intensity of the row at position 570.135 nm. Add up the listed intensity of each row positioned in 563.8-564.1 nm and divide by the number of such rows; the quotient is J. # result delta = 1.11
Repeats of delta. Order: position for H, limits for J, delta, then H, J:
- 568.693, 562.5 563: 1.04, 22.86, 22.0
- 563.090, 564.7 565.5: 0.88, 20.21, 23.0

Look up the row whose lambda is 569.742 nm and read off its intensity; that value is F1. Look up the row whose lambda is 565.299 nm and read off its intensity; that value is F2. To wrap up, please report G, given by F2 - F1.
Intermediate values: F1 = 28.95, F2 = 20.39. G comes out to -8.6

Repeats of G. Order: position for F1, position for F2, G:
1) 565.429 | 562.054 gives -0.7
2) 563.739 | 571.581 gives 2.5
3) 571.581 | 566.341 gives -2.0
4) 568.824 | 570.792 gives 4.3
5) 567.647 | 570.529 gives 3.2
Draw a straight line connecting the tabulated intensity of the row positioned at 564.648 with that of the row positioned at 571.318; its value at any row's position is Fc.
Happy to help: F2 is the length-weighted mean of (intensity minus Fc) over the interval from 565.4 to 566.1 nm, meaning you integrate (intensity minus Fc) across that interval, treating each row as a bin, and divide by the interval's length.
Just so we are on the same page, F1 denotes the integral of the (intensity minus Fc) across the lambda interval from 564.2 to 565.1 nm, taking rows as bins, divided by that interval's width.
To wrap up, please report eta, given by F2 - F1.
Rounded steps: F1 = -0.9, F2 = 1.3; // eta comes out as 2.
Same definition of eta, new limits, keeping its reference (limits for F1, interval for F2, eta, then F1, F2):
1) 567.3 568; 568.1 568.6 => -2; 0.2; -1.9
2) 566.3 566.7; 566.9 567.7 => 3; -1.4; 1.6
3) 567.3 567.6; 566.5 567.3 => 0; 1.0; 1.2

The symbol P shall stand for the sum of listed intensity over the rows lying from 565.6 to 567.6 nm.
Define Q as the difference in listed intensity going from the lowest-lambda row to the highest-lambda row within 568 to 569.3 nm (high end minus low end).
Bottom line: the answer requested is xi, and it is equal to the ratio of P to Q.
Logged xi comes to 121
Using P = 386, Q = 3.2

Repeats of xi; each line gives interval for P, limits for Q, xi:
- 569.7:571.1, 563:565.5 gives 138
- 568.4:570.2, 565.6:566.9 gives 401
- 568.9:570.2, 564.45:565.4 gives -72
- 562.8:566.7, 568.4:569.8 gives 124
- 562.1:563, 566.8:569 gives -86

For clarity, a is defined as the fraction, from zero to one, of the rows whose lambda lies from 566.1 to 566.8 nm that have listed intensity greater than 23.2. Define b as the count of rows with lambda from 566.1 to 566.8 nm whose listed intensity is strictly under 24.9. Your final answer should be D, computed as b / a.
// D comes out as 7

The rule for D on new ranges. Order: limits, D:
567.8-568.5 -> 8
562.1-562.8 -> 10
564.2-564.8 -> 8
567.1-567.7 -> 1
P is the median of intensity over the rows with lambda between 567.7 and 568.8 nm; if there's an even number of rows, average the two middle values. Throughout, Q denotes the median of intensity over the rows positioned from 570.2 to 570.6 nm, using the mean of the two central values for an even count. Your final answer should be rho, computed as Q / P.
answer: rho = 1.06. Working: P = 23.4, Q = 24.8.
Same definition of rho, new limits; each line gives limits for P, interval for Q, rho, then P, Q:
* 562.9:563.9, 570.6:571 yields 1.21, 22.8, 27.5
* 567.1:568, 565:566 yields 0.95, 25.4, 24.2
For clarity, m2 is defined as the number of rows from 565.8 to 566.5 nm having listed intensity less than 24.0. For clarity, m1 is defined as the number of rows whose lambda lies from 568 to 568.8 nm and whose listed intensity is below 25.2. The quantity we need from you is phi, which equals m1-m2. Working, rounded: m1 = 6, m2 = 3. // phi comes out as 3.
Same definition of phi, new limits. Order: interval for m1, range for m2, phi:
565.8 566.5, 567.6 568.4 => 0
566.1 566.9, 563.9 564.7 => 3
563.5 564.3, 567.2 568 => 6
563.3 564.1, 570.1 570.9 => 5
